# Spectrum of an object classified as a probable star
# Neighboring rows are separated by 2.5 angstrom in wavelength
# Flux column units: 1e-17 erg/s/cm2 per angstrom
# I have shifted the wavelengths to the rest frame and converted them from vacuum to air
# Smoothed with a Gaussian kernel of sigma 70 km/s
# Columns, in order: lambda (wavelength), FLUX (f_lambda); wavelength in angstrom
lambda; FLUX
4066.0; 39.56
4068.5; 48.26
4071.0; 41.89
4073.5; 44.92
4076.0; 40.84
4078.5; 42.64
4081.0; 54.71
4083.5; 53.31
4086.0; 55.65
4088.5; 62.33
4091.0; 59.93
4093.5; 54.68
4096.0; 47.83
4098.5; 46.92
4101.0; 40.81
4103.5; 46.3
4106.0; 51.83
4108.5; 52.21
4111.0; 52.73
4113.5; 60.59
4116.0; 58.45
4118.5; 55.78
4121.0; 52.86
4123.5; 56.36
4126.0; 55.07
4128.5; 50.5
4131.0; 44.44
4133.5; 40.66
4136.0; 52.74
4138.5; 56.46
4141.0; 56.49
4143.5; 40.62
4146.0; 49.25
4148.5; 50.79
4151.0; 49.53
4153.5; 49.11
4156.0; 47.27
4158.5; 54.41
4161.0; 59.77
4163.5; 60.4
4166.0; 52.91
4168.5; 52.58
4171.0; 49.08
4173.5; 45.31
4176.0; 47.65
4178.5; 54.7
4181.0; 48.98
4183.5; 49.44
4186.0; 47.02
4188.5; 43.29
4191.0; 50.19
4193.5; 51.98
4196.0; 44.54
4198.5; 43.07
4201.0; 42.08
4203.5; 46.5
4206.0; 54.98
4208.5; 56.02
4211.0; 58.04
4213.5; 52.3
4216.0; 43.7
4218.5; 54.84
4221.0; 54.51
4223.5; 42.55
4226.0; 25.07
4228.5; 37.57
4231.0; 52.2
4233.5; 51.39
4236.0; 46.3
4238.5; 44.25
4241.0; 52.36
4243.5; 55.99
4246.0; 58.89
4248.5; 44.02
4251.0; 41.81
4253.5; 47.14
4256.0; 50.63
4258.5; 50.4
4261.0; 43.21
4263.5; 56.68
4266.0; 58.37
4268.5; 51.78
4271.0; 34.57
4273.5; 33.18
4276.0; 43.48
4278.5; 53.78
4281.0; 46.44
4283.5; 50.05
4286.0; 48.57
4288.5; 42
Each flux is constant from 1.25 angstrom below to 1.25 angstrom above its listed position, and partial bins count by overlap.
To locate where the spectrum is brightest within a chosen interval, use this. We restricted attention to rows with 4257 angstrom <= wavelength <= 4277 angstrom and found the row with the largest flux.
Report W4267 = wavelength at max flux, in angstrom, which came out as 4266.0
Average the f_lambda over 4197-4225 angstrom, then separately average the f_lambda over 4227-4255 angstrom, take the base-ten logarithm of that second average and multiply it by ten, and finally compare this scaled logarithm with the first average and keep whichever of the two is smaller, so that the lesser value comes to 16.8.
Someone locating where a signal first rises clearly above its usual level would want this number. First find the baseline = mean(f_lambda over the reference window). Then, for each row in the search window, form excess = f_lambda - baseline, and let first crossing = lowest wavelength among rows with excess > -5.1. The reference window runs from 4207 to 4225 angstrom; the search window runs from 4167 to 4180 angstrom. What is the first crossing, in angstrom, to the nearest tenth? 4168.5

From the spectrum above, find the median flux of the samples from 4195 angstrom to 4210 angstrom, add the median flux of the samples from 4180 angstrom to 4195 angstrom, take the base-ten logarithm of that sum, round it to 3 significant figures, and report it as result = 1.98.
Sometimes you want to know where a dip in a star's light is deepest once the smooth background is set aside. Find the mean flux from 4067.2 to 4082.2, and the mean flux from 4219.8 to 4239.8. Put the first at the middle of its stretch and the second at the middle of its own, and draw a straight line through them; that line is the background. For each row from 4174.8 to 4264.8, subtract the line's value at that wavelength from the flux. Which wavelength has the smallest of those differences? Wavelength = 4226.0 angstrom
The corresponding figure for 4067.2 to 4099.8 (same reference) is 4076.0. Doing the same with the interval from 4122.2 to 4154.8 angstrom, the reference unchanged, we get 4133.5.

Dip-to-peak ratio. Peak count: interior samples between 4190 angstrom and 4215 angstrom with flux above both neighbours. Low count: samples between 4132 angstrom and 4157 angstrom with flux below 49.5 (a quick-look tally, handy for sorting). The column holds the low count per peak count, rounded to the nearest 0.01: 2.50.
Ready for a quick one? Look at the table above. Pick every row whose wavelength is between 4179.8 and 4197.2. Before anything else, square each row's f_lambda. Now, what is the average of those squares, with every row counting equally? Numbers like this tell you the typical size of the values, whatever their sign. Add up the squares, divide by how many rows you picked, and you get 2305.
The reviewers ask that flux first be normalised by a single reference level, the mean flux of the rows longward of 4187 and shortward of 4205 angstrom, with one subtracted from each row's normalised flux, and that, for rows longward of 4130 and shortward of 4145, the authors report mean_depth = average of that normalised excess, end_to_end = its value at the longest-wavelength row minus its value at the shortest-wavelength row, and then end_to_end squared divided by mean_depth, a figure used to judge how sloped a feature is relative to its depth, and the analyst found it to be 0.12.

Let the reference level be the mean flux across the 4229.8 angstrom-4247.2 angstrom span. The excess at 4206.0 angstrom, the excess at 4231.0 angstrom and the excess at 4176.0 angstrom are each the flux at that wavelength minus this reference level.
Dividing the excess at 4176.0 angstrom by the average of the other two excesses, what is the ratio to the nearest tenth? -2.0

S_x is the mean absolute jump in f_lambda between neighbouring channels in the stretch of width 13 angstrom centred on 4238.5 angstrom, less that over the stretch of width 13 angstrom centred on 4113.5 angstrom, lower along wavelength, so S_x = 1.4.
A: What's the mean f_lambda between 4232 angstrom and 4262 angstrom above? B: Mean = 48.9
